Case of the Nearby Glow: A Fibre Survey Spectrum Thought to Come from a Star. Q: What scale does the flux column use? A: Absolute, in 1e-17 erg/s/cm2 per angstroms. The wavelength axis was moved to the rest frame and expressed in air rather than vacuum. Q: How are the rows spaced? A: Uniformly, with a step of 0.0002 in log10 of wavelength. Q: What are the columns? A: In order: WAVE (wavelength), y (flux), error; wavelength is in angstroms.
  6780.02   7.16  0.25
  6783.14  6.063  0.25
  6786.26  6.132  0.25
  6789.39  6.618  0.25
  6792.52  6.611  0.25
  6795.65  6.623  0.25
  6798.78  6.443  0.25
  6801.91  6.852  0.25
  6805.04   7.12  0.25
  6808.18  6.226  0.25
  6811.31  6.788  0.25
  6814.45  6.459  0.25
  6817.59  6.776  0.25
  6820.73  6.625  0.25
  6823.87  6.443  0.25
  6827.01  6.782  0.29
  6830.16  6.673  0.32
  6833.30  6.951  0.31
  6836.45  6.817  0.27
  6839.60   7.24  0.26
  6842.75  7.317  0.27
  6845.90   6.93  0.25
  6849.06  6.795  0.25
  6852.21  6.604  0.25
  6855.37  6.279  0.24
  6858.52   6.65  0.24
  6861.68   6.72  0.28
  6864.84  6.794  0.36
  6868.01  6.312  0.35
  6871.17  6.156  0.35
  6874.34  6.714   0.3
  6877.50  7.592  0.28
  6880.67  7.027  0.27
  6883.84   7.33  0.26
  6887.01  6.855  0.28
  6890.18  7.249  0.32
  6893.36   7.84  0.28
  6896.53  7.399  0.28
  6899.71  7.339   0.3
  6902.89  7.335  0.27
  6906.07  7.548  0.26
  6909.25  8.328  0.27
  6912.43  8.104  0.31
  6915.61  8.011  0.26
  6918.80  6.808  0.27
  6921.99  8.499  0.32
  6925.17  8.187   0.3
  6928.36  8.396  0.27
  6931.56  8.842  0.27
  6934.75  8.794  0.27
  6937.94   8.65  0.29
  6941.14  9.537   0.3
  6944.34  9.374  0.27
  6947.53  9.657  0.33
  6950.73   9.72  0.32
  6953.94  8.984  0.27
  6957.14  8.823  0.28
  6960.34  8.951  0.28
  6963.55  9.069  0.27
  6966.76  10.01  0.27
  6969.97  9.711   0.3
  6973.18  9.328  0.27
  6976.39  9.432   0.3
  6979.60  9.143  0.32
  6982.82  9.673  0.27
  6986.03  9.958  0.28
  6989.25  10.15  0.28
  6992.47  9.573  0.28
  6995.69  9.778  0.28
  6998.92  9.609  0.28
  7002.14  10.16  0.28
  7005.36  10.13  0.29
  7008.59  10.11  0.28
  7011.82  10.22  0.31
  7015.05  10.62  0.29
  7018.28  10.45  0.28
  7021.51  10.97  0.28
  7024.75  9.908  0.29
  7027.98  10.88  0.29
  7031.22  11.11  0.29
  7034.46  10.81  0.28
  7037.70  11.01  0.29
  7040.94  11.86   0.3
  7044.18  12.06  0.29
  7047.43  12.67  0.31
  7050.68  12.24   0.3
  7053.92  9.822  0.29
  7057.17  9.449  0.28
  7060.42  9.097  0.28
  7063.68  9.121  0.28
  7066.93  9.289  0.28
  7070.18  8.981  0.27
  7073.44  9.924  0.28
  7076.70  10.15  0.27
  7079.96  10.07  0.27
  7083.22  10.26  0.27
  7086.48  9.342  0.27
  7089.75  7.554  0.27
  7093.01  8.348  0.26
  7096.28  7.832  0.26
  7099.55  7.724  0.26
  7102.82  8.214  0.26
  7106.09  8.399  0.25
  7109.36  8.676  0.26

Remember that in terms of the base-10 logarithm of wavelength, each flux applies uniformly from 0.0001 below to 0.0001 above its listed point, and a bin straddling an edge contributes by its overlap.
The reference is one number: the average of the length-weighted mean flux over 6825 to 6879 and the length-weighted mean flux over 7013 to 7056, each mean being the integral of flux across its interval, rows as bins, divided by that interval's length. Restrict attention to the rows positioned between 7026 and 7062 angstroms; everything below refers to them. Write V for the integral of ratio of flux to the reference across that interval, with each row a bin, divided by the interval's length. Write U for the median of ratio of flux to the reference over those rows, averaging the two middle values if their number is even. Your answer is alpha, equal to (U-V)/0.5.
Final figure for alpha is 0.004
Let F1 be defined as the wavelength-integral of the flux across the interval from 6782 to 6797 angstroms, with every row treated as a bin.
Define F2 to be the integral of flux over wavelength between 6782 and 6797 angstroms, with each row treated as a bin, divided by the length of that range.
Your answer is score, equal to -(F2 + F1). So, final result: -103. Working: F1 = 96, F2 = 6.4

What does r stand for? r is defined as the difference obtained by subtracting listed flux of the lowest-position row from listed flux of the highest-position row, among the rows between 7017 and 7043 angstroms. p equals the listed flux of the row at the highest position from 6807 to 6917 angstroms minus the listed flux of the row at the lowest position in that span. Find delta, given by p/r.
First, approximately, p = 1.8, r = 1.4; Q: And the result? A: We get 1.3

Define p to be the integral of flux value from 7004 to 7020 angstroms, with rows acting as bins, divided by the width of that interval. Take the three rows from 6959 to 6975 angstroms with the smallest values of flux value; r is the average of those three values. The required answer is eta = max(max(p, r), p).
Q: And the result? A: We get 10.3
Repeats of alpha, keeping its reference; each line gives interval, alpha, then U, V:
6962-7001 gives 0.003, 1.08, 1.1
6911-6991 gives 0.007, 1.02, 1.0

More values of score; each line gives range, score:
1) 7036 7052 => -203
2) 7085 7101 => -139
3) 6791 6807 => -114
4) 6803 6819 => -114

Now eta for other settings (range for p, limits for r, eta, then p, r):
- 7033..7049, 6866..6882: 11.7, 12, 6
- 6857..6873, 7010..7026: 10.2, 7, 10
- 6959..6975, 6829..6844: 9.4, 9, 7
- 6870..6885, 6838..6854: 7.0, 7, 7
